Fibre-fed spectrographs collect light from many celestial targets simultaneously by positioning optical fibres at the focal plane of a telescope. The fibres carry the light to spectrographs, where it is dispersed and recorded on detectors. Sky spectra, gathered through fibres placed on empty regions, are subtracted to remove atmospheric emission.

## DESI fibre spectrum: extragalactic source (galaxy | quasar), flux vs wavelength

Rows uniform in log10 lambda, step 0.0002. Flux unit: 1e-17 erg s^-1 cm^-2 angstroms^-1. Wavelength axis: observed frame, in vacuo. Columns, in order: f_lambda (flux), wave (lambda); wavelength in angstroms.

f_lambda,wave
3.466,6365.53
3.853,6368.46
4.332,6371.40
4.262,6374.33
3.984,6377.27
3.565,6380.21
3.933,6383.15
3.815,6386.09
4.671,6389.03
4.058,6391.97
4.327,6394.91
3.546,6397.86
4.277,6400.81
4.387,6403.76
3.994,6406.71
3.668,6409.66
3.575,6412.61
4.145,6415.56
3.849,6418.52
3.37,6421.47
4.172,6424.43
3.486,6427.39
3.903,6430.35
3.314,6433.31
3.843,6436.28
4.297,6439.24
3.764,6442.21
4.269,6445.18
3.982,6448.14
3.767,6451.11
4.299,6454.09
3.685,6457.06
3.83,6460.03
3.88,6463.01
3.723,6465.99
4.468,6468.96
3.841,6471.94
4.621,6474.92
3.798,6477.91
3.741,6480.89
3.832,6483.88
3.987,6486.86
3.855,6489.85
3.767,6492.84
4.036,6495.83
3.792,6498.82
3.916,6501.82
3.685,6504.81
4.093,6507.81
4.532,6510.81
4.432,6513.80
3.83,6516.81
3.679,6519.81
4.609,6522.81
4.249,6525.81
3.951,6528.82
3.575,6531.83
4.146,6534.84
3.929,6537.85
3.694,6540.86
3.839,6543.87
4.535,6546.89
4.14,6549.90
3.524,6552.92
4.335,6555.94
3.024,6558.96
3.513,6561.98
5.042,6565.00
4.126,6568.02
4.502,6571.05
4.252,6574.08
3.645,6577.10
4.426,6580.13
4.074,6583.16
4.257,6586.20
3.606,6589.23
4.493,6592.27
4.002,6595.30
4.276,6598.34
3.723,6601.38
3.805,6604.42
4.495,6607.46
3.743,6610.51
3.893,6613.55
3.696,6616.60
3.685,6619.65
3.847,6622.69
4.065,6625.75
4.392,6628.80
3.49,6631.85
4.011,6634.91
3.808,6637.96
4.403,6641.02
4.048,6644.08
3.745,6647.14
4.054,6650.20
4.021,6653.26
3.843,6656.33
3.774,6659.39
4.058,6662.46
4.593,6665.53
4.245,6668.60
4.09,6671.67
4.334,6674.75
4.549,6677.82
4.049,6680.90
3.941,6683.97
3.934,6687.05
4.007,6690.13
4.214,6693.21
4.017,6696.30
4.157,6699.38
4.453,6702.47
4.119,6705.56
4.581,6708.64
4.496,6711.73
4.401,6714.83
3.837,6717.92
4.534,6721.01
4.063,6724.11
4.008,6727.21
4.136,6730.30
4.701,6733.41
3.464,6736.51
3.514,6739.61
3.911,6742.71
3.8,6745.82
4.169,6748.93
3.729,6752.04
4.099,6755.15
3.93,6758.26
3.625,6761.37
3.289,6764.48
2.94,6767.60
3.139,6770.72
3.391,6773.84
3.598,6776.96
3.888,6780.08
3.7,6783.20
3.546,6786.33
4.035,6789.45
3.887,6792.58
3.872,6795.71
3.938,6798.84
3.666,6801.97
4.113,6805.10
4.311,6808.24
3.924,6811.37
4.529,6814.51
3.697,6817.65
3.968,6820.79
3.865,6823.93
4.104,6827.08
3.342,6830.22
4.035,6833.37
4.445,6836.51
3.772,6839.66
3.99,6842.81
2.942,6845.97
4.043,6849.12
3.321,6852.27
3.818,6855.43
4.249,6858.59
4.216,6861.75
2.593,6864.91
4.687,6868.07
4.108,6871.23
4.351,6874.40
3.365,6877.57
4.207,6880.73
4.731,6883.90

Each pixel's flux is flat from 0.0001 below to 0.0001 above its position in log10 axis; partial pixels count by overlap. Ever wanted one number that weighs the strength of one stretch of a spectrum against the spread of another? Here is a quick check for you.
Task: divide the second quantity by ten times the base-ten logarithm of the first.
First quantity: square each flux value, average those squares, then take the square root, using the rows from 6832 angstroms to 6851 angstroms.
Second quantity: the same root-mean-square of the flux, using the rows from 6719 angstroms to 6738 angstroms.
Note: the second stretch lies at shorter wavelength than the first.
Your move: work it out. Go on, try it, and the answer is 0.706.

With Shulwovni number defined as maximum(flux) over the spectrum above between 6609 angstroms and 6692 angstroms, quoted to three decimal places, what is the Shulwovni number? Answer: 4.593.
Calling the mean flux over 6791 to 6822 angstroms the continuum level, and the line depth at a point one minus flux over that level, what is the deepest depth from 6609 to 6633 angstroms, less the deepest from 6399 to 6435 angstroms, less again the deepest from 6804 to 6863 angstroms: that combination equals -0.31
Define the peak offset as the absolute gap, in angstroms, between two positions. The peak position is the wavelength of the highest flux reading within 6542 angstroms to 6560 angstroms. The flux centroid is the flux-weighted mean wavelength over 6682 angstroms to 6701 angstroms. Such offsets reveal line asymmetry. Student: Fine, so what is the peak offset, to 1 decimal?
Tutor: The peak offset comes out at 144.9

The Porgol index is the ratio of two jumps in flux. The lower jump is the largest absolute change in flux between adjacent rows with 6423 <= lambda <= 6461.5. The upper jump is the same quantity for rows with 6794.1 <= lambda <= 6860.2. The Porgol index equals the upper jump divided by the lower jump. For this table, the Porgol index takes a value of 1.60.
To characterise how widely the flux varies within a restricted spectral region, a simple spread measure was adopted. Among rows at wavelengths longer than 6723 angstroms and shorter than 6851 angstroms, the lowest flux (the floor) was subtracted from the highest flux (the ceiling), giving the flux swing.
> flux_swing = 1.8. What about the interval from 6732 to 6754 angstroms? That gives 1.2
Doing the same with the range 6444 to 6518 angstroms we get 0.9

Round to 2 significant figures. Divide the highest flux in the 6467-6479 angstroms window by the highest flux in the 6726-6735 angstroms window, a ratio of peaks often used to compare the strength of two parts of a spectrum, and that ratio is 0.98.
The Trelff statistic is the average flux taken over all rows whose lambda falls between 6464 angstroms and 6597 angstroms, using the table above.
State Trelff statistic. 4.03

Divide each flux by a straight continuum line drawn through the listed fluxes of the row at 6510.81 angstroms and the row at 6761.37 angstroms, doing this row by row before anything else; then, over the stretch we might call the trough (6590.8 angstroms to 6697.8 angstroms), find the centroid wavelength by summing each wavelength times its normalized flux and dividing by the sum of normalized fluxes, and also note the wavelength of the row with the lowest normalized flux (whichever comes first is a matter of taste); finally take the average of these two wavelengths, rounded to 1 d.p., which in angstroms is 6638.6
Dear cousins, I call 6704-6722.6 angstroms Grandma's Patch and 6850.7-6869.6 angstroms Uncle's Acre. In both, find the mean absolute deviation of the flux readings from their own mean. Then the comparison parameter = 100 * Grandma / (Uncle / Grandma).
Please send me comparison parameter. 10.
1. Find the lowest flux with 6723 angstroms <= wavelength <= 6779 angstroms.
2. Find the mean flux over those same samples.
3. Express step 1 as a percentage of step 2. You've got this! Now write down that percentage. 78.4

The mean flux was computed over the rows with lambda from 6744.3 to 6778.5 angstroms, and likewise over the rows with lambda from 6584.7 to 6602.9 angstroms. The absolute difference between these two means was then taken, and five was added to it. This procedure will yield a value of 5.45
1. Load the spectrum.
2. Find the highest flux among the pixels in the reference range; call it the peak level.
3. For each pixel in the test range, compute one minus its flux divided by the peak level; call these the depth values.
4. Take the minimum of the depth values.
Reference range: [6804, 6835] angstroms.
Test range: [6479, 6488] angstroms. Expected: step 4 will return 0.12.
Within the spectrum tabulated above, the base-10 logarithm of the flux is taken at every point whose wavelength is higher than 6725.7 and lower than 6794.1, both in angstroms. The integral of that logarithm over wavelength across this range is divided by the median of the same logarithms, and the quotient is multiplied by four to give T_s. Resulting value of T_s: 272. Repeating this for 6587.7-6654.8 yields 269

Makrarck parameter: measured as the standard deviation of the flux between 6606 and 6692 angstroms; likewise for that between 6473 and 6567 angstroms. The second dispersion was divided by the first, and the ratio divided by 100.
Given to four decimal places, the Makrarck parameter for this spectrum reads 0.0146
